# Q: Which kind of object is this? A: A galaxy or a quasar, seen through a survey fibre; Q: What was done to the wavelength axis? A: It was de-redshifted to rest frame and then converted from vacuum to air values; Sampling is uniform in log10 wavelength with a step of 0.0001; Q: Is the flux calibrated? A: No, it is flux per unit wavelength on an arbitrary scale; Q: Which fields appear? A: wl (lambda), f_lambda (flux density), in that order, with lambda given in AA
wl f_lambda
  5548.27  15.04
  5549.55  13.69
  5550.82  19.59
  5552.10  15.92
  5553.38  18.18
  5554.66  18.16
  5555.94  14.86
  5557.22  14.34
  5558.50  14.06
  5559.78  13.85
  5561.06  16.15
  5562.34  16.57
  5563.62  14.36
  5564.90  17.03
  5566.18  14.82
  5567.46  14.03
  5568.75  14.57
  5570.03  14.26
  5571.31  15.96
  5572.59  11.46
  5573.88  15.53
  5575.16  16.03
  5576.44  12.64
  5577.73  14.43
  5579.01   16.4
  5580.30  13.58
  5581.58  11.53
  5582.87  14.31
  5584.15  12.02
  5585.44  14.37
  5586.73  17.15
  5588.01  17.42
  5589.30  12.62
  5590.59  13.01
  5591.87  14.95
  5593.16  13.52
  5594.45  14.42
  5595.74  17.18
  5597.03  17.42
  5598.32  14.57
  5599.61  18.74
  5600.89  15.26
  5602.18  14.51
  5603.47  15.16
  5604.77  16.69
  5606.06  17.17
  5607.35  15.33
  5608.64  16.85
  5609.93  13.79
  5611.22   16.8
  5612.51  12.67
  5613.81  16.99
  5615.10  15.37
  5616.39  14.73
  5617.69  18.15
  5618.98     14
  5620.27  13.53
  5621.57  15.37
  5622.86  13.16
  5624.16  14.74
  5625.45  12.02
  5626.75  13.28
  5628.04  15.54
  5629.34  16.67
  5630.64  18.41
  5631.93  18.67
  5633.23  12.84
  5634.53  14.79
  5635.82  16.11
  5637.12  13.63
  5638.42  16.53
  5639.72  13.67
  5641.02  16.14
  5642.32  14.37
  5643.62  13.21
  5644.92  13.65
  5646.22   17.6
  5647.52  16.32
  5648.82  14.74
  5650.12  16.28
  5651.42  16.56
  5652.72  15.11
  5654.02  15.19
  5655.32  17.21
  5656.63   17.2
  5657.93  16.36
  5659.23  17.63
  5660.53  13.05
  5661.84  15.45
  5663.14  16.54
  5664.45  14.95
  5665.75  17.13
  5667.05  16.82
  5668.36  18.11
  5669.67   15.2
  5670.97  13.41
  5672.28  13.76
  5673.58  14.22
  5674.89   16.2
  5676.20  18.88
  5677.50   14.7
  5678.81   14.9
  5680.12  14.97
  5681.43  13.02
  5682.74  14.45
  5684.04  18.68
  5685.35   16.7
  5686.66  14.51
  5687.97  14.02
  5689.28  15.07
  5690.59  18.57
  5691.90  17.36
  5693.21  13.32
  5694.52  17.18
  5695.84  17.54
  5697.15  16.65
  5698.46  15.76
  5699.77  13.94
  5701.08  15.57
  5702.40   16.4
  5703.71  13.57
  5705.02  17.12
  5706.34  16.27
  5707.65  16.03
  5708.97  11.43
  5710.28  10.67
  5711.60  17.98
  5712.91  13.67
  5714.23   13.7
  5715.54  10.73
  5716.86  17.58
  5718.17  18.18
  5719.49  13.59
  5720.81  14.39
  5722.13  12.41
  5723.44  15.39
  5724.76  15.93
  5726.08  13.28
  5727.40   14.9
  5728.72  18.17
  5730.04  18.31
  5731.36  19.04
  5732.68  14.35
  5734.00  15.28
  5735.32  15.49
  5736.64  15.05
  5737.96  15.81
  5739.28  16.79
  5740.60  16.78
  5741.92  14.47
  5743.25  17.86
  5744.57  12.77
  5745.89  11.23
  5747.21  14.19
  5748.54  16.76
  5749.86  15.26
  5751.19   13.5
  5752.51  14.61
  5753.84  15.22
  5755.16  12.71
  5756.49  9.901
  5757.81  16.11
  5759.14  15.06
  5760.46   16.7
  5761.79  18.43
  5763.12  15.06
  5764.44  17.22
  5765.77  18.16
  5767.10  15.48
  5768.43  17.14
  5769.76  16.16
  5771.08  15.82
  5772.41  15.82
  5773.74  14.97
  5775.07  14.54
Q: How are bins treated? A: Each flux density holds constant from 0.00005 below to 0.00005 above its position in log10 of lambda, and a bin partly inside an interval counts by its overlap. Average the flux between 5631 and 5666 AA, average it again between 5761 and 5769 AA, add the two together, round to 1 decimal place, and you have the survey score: 32.5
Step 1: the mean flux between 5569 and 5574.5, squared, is 205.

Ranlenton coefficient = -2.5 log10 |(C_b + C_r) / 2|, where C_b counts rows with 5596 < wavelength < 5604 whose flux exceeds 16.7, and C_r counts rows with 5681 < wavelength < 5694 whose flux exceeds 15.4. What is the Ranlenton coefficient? -1.19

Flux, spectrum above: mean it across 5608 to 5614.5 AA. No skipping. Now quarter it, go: 3.9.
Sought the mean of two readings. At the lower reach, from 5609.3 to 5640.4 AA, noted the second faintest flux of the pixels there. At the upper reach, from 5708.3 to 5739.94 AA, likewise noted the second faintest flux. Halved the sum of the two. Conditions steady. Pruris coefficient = 11.7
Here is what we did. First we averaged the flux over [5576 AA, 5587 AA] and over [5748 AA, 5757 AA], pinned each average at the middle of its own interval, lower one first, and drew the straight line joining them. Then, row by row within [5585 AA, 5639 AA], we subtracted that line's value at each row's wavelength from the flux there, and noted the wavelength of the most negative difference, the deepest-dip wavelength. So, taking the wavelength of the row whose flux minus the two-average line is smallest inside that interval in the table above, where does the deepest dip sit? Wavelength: 5625.45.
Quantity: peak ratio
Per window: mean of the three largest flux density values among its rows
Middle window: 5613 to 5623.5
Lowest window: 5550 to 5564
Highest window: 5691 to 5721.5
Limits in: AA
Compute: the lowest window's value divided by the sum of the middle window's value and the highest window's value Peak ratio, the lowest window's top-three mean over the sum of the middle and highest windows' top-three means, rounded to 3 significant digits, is 0.536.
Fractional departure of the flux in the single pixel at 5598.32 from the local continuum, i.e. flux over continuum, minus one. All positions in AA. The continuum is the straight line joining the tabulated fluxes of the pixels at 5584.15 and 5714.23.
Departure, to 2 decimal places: 0.19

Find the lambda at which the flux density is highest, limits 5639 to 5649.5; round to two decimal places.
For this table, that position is 5646.22 AA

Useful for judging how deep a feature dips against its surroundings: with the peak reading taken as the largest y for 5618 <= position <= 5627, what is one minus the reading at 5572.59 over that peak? 0.25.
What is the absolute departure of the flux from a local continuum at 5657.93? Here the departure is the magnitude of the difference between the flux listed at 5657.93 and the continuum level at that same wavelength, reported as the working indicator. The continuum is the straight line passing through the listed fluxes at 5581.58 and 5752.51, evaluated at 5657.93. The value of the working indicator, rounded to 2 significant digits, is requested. 3.5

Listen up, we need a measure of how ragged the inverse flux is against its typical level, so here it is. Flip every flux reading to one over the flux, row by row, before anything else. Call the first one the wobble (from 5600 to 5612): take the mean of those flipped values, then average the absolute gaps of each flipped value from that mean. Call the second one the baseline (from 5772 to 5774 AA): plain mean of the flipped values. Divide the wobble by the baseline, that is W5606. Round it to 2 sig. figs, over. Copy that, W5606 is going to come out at 0.064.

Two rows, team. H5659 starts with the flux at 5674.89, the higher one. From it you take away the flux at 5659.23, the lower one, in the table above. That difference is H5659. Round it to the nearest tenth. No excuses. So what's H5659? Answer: -1.4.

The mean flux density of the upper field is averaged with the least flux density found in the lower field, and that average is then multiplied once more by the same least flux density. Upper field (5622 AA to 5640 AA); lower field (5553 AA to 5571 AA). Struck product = 200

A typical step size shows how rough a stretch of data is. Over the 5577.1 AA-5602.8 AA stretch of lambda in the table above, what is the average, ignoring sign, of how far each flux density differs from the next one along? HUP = 2.2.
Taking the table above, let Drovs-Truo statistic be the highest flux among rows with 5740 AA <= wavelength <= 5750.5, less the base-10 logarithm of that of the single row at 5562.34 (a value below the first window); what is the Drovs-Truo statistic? 16.6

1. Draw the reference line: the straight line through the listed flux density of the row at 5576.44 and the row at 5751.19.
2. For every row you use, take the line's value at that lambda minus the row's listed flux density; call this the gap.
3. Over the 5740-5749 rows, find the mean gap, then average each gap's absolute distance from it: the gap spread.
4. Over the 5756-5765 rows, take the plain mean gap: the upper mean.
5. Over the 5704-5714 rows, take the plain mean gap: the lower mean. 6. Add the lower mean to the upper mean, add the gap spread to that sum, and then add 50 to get 48.5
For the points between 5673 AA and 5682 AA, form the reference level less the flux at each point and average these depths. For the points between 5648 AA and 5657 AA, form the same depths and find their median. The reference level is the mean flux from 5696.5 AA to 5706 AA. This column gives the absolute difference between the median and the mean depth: 1.0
